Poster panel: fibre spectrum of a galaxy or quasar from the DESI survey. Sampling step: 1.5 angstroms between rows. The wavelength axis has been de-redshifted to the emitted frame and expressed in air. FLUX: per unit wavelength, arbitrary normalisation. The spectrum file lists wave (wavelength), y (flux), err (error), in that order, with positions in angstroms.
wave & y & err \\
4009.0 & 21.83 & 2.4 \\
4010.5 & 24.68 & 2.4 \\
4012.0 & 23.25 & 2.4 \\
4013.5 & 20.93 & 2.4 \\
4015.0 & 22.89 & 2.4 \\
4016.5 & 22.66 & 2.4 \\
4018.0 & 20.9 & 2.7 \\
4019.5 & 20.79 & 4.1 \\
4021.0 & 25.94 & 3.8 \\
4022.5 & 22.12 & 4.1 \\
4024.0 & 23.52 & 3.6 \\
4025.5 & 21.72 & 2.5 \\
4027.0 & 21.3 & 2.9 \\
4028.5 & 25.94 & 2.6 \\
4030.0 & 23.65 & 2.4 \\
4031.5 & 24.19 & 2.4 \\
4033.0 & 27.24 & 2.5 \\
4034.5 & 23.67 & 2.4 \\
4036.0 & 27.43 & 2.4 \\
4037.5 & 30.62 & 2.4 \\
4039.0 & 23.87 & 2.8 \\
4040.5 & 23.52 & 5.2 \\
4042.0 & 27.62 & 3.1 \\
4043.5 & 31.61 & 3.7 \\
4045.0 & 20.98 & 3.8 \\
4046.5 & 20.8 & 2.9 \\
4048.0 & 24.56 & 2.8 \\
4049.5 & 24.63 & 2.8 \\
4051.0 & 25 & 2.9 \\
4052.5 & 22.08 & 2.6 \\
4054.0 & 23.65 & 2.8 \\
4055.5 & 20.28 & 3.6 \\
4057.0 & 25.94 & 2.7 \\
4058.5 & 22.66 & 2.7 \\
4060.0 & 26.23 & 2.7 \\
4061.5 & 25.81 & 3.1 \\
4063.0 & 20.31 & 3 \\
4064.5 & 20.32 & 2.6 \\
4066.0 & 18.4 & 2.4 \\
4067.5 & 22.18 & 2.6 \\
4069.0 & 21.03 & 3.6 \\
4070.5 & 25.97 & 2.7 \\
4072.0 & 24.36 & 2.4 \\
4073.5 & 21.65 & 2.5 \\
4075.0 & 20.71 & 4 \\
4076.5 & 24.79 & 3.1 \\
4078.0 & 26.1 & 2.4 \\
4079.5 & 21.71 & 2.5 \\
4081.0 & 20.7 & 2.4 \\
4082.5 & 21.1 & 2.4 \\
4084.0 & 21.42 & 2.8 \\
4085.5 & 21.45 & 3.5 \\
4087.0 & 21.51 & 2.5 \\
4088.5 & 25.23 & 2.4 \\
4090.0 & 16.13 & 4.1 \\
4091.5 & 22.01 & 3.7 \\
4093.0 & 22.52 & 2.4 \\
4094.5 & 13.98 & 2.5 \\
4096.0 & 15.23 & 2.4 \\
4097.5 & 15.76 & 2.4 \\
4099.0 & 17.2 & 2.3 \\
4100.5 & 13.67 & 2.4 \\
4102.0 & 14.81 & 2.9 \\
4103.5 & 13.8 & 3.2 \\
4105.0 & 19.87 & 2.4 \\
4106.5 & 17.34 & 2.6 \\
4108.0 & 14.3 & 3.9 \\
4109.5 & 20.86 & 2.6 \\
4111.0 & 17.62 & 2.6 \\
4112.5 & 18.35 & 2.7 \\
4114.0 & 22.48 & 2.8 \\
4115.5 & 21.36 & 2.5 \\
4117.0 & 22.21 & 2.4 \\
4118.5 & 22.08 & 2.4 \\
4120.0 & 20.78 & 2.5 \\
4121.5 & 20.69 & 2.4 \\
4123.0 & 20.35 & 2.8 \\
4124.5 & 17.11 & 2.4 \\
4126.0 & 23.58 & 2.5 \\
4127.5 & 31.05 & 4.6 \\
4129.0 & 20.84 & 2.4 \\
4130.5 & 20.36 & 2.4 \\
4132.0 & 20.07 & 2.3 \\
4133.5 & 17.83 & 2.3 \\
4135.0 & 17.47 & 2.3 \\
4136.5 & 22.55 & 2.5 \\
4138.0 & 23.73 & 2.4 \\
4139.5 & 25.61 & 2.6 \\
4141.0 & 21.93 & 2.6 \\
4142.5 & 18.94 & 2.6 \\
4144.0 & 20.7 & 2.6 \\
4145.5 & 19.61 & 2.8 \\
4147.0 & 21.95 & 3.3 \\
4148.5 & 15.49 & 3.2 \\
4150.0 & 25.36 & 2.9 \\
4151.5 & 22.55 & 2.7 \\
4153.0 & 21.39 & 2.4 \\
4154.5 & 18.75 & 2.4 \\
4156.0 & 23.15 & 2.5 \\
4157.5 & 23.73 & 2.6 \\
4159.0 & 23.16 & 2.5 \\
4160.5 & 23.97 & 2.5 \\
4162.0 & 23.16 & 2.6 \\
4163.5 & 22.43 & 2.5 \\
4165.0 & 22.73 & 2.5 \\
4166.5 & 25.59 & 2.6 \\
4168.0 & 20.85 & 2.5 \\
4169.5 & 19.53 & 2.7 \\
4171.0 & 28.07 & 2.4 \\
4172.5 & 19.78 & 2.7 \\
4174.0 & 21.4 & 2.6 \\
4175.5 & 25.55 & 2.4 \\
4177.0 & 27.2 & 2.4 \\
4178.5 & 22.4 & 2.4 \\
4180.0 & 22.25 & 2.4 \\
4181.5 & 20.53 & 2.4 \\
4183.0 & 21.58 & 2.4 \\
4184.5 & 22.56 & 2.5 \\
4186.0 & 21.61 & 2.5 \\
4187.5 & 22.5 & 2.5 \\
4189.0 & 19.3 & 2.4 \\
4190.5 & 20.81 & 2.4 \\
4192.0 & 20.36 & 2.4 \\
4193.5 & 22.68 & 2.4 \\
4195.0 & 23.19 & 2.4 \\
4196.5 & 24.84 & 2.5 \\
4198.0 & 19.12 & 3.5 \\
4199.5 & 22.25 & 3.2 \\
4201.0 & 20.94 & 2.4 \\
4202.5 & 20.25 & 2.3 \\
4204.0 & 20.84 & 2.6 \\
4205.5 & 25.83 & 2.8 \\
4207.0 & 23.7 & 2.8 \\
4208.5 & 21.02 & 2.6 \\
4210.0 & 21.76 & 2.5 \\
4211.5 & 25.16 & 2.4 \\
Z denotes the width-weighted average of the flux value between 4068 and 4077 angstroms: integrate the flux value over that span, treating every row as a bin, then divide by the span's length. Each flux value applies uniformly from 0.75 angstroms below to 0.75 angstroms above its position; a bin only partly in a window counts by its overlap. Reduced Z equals 23.0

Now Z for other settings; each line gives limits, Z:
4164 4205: 22.2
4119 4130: 22.0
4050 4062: 23.9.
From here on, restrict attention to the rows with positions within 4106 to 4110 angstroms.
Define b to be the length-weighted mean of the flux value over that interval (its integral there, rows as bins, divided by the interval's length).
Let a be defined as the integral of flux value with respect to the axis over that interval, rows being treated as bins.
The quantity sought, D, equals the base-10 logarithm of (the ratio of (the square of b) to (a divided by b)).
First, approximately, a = 69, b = 17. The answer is 1.87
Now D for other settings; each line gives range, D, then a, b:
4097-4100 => 1.95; 49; 16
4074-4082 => 1.81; 182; 23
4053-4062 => 1.81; 216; 24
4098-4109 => 1.37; 176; 16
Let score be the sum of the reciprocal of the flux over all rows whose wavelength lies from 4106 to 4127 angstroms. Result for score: 0.715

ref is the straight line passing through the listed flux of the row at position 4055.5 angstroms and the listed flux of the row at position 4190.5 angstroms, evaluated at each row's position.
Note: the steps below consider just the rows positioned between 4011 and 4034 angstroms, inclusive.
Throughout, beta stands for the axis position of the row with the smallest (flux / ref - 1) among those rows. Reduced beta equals 4019.5 angstroms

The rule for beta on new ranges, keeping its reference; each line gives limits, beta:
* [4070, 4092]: 4090.0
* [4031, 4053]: 4046.5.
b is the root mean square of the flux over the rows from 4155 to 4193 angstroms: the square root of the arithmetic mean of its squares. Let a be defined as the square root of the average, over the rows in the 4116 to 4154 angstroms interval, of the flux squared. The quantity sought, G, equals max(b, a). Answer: 22.7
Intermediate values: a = 21.6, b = 22.7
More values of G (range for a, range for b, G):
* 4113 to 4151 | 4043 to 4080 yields 23.4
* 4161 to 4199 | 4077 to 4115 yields 22.5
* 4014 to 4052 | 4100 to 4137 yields 24.5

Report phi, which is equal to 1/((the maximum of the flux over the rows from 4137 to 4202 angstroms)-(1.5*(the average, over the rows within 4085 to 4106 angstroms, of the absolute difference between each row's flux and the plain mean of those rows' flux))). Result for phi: 0.044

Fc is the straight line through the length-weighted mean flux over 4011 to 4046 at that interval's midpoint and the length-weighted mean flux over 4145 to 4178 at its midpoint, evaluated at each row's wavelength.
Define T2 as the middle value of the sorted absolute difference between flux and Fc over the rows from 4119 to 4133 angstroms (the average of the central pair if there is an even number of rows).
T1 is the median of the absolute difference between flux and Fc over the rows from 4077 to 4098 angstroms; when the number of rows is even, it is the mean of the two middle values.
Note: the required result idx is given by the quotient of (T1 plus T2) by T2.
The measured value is 1.9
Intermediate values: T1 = 2.24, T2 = 2.6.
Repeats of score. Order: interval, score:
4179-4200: 0.649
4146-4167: 0.635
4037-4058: 0.577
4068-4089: 0.621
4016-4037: 0.597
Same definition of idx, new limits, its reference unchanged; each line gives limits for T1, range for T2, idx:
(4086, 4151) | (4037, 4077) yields 2.3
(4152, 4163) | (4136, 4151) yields 1.5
